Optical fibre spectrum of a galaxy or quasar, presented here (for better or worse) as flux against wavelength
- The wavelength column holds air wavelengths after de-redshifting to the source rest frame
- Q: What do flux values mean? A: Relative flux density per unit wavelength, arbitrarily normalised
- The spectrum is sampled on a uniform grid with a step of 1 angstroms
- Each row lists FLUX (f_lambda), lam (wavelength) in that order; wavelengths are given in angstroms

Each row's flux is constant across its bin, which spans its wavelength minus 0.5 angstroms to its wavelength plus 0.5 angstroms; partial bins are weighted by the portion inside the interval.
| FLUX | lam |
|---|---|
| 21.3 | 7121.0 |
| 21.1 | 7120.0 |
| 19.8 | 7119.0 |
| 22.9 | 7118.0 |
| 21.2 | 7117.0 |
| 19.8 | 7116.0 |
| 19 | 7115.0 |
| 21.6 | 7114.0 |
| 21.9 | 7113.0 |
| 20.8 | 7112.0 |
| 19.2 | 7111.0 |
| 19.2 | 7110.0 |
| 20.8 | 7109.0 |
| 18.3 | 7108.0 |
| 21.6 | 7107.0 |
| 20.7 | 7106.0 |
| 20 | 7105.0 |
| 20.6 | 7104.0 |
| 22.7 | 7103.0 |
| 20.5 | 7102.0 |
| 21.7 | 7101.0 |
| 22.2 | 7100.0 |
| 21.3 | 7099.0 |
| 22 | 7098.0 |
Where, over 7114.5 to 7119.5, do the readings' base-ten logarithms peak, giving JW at 7118.0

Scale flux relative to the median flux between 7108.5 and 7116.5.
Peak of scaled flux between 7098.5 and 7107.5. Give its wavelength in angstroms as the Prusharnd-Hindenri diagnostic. 7103.0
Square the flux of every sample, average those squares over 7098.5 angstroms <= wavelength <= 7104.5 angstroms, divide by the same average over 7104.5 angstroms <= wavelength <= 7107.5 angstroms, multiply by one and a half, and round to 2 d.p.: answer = 1.61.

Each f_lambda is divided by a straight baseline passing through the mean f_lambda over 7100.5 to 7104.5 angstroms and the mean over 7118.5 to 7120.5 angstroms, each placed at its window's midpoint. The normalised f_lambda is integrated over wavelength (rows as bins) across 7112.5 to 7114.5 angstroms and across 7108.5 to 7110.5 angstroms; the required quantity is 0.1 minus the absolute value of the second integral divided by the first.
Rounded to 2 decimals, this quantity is -0.81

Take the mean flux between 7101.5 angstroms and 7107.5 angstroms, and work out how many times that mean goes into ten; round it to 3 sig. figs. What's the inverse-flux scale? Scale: 0.476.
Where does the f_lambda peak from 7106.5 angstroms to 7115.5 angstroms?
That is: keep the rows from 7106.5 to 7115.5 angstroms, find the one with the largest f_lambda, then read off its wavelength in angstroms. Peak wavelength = 7113.0 angstroms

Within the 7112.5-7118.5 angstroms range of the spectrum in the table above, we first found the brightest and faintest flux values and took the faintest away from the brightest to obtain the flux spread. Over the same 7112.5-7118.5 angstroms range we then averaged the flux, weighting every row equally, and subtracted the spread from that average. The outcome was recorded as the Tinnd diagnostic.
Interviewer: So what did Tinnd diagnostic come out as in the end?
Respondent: 17.2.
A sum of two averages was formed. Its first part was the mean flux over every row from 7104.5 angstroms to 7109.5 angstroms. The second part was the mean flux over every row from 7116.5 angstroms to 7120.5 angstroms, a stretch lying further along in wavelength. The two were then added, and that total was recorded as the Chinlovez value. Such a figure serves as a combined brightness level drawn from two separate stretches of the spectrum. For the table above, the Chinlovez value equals 41.5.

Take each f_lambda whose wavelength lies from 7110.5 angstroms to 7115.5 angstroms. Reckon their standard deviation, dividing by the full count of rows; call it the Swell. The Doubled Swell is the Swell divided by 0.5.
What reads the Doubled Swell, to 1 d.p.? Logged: 2.4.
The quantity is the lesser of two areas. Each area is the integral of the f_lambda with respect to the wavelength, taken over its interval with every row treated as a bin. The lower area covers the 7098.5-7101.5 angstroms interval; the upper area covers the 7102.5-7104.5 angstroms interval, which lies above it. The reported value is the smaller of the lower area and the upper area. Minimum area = 43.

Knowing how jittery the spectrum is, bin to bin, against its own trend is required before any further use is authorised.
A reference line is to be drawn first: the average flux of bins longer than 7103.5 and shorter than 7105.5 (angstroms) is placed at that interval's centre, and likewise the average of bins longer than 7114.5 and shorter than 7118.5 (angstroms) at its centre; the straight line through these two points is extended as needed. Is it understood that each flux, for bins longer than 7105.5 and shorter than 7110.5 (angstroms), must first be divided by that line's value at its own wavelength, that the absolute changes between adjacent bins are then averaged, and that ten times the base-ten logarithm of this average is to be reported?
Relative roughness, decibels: -9.9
